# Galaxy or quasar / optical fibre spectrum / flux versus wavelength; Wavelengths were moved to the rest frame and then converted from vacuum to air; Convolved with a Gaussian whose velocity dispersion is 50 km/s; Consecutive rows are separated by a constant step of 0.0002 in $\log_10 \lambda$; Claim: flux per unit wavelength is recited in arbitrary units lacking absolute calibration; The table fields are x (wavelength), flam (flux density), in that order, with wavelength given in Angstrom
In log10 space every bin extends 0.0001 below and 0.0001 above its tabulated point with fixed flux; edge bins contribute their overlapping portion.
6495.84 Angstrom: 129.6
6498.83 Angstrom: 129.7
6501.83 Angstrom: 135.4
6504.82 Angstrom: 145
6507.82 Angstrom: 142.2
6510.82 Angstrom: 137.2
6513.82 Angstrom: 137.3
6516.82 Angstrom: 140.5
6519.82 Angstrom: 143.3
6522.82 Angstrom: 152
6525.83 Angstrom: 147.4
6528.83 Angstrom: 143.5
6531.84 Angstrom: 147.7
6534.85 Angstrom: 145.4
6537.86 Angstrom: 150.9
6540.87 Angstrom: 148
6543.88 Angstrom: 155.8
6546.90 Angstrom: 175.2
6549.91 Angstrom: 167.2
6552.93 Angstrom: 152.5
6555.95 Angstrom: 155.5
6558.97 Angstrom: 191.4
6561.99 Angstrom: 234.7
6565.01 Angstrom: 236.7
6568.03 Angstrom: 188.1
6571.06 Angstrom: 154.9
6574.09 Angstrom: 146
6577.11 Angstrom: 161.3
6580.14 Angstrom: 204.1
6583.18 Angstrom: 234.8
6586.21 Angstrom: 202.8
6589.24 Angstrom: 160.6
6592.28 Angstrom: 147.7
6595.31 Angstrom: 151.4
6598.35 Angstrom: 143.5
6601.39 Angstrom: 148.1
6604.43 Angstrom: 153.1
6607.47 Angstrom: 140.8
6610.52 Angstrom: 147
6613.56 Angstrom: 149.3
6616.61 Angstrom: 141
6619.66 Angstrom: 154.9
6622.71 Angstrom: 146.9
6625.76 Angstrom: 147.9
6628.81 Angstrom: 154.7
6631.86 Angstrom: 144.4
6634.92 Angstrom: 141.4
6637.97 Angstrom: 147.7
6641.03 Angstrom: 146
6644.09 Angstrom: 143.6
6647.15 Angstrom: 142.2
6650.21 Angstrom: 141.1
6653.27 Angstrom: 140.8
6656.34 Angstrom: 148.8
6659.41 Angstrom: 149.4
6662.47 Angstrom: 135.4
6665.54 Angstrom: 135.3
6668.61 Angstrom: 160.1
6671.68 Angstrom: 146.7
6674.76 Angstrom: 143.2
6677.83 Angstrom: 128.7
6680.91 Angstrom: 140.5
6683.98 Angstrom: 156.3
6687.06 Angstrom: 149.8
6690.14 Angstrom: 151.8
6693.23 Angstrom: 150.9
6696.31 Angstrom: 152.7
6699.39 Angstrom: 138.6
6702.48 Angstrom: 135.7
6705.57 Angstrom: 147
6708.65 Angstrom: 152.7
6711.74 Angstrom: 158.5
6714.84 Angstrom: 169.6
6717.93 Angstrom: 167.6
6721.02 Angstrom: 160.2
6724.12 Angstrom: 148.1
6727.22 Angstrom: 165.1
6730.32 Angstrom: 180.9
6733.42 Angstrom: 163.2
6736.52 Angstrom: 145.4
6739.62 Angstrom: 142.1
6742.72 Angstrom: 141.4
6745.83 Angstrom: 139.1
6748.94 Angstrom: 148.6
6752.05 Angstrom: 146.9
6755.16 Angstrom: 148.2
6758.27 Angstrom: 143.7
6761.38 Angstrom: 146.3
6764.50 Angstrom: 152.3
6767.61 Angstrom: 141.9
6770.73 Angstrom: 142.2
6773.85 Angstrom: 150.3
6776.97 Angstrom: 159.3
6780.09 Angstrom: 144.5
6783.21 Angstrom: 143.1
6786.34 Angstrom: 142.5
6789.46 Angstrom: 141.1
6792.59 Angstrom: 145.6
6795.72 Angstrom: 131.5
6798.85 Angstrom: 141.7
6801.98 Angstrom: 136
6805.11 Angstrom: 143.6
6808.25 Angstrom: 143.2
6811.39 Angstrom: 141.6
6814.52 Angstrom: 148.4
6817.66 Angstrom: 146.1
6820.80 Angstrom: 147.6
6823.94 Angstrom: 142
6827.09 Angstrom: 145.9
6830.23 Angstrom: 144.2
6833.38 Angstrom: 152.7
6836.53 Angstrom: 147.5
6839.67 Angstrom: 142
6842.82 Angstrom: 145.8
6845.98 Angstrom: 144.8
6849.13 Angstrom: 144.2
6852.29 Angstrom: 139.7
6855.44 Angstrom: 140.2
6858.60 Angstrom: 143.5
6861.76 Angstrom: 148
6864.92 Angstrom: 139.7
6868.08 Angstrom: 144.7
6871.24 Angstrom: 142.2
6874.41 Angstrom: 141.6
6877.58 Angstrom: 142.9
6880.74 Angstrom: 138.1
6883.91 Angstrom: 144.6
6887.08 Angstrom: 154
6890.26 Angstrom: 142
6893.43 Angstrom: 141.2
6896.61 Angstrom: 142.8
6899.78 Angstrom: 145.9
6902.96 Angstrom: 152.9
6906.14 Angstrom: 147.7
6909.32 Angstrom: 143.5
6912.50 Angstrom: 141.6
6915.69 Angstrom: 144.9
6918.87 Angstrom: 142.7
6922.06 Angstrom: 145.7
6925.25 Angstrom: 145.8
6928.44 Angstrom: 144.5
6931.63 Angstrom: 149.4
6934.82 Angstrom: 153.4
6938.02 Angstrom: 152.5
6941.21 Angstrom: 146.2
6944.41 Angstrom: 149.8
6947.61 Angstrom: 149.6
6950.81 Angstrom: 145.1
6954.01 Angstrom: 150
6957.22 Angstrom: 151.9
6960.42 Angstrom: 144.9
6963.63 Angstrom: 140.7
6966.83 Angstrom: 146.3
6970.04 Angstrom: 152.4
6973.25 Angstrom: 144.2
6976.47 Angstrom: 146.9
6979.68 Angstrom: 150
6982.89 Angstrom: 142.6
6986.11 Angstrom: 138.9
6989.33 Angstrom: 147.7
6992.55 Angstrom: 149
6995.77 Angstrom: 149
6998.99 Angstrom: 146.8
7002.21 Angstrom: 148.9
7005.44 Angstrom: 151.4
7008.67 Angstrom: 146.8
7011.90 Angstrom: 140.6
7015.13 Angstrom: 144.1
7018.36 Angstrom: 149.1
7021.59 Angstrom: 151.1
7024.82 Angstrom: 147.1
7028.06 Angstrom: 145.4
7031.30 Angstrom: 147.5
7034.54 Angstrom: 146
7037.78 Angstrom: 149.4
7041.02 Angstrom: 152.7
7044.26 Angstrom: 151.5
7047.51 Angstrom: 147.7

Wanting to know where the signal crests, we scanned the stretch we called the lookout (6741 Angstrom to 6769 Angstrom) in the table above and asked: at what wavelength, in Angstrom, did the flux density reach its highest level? 6764.50 Angstrom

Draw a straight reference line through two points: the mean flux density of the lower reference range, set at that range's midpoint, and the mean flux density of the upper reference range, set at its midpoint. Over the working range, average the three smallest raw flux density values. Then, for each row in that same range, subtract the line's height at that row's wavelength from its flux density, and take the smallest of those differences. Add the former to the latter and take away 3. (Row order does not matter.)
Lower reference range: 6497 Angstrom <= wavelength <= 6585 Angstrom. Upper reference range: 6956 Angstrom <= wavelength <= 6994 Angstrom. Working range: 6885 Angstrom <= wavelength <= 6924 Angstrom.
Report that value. 131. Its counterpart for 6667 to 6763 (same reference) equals 103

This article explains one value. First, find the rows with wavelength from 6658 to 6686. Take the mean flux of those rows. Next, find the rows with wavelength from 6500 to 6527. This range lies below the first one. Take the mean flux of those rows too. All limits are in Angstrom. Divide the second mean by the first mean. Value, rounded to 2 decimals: 0.99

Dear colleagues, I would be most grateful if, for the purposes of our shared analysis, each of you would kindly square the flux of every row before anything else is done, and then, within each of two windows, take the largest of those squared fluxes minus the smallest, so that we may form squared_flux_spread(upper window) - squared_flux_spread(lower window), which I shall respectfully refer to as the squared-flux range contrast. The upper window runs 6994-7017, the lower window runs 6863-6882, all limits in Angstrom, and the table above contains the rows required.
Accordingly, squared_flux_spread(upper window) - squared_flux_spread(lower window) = 1287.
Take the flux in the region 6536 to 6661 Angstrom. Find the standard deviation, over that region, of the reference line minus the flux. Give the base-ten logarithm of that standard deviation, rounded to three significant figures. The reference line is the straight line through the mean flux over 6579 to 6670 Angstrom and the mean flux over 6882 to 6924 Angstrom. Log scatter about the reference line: 1.41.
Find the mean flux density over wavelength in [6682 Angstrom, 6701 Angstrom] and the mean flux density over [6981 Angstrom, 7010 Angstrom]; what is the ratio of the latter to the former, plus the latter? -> 147.8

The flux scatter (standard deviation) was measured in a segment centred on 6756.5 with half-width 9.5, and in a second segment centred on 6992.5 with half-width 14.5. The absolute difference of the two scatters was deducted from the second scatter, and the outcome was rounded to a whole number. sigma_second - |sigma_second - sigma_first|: 3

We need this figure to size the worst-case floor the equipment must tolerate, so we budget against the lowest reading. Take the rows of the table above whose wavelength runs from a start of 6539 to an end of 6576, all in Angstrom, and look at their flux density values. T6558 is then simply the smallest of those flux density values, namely 146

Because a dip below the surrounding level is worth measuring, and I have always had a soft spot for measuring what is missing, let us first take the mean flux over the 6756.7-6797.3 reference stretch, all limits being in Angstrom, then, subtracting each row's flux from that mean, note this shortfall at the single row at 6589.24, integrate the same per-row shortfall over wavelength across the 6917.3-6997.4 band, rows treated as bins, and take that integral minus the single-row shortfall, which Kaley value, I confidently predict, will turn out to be -162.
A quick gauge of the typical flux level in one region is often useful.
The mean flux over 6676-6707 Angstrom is 145.2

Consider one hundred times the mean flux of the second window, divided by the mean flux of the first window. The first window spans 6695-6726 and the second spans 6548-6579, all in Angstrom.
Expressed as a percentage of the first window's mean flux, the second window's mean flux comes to 117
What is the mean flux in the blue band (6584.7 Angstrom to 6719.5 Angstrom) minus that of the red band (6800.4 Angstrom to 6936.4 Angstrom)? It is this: 4.4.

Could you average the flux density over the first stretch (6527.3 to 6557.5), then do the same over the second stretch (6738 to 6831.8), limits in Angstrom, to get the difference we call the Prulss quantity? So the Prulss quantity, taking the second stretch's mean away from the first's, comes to 10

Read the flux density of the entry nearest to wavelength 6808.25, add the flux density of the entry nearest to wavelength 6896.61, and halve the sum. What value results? 143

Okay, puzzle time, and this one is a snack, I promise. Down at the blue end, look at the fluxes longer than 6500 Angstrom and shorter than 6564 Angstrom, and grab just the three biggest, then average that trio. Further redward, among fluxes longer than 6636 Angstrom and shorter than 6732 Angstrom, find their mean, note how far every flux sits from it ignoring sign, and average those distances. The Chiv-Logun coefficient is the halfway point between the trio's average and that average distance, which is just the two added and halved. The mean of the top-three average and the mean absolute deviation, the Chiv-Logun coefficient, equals 104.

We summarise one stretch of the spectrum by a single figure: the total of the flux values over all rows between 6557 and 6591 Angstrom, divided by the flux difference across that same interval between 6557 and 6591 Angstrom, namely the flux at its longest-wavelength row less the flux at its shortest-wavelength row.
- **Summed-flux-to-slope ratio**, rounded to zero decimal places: -69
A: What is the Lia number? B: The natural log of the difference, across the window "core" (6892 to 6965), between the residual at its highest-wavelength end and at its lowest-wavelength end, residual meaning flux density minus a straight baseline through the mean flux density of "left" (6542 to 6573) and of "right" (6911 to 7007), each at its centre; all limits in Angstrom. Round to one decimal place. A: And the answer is 1.7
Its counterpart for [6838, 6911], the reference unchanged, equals 2.0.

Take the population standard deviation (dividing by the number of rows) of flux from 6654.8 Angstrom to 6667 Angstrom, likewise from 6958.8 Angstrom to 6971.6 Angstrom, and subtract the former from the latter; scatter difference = -2.7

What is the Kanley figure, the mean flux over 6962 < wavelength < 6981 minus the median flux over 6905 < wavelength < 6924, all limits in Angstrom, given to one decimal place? 2.5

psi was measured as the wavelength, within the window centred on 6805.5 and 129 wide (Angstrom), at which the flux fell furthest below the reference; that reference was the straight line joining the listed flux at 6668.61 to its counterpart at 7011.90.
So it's 6795.72 Angstrom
